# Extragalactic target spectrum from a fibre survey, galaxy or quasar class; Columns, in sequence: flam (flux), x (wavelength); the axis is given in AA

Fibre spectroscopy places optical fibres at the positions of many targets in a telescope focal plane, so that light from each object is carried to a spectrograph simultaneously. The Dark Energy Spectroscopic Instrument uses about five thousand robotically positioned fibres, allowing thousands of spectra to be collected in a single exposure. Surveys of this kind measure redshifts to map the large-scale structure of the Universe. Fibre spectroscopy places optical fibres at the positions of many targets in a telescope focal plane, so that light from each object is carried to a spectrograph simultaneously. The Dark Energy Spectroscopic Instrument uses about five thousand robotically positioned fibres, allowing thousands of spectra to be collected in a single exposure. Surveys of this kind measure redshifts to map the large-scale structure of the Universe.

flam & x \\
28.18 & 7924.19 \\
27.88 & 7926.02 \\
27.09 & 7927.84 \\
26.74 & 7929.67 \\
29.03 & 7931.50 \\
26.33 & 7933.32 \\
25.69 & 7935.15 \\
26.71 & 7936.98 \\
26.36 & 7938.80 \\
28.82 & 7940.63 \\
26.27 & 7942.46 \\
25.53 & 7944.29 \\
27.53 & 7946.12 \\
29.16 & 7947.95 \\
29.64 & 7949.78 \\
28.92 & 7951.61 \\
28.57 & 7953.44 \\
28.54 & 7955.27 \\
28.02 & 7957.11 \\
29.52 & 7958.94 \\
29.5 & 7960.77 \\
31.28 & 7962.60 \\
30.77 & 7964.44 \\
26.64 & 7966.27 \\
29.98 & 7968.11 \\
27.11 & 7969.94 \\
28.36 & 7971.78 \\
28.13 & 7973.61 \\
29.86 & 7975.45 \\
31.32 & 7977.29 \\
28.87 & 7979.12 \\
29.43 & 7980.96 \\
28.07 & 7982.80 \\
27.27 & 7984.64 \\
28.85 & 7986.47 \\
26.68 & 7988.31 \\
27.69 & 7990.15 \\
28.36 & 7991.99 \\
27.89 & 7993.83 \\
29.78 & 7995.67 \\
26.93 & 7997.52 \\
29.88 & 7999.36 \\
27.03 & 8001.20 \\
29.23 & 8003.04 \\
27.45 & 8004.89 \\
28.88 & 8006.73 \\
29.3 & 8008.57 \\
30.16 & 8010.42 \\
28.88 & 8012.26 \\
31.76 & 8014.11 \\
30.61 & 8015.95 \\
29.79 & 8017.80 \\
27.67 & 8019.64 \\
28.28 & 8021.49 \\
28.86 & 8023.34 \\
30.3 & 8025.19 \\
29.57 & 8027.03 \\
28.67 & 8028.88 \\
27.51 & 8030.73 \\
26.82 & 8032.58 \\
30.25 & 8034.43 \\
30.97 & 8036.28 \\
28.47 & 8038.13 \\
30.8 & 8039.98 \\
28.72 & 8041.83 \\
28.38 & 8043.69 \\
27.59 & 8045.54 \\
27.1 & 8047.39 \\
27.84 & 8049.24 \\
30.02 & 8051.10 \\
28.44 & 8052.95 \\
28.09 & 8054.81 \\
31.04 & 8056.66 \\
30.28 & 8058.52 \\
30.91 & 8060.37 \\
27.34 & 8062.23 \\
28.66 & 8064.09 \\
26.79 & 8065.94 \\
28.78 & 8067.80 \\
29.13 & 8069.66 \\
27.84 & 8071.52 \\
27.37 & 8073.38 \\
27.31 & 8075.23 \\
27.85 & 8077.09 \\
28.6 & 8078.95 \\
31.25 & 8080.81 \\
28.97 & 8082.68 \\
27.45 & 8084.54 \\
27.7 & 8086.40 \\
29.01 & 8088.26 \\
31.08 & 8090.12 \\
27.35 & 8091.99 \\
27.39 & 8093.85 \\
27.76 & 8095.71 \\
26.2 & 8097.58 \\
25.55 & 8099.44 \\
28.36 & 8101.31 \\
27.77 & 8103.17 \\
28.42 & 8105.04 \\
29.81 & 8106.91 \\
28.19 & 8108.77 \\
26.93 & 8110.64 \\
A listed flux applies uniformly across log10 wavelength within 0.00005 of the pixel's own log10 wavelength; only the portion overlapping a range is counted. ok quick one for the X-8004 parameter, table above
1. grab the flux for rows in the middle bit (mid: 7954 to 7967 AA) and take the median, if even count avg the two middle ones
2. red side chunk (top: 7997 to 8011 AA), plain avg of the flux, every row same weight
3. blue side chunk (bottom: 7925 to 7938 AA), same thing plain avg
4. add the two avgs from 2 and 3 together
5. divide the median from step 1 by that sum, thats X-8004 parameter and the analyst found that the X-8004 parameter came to 0.530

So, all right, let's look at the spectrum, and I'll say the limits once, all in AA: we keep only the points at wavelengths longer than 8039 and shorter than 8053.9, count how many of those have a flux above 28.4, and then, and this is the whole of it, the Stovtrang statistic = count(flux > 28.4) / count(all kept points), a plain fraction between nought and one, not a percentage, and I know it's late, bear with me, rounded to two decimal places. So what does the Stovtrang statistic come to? 0.50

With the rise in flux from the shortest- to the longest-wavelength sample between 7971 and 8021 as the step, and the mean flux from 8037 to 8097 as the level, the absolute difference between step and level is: 29.3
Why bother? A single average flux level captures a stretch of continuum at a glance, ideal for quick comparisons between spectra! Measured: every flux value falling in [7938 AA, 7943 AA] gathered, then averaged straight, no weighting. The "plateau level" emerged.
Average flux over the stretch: 27.2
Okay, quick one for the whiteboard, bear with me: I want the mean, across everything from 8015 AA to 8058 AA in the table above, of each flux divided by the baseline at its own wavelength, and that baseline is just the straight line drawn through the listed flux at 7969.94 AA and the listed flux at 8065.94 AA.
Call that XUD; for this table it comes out 1.08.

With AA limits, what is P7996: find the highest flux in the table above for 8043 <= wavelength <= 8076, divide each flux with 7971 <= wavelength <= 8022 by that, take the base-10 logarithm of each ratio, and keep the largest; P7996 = 0.010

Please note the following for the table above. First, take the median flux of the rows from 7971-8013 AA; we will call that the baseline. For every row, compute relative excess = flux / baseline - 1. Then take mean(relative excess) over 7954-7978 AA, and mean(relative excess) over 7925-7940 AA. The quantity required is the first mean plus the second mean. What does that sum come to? -0.054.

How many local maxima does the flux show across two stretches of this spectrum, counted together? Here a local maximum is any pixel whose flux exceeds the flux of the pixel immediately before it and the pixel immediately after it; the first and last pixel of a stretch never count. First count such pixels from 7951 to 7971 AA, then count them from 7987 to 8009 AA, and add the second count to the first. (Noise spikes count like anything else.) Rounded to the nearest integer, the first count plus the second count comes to 7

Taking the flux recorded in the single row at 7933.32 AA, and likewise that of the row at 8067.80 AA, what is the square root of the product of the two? 27.5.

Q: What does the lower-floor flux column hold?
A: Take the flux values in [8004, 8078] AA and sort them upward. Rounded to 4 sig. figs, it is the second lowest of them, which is 26.82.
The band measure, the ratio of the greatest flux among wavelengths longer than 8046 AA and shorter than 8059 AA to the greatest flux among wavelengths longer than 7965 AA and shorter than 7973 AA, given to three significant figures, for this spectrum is 1.04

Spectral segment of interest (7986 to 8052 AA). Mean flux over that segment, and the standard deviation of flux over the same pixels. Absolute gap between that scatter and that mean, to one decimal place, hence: 27.5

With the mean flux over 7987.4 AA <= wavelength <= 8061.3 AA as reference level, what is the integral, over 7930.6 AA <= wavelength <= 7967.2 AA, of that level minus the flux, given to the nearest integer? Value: 29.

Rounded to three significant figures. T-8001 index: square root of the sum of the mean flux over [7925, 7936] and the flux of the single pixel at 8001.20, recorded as 7.36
